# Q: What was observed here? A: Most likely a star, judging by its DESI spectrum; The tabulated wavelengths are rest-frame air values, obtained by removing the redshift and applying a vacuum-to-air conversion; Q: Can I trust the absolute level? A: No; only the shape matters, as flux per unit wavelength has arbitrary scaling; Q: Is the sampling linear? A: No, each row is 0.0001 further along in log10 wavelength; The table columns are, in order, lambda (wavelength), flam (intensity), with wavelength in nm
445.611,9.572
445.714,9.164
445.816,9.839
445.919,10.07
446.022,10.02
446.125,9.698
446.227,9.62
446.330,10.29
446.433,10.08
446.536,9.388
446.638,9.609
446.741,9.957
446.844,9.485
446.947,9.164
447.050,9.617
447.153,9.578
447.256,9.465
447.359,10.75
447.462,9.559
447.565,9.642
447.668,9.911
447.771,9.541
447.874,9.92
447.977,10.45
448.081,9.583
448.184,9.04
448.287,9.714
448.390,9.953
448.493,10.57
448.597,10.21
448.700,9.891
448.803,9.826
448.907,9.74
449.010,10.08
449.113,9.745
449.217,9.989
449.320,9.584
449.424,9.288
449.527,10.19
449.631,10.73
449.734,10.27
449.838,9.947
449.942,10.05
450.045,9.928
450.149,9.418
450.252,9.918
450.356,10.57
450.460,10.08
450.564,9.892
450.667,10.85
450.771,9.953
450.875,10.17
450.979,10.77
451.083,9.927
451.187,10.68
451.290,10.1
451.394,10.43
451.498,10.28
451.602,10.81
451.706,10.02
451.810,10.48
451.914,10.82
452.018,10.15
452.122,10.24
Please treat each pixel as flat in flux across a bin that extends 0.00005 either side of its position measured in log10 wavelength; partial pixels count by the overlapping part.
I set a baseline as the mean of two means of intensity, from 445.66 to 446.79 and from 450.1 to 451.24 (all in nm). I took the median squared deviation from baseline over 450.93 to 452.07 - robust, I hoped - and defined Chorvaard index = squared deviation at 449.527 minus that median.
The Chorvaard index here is -0.15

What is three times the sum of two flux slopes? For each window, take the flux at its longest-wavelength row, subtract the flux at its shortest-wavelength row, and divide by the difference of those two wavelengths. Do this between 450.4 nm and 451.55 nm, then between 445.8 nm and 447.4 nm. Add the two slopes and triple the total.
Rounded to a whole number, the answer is 2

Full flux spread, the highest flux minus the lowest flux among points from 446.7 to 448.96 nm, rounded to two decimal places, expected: 1.71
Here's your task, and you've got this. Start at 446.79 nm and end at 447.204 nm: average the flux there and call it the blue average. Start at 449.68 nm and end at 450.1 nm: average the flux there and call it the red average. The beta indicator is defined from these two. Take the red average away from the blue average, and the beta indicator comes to -0.59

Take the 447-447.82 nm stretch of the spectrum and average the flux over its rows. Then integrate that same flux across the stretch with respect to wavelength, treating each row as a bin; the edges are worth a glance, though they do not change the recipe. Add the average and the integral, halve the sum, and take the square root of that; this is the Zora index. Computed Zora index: 2.98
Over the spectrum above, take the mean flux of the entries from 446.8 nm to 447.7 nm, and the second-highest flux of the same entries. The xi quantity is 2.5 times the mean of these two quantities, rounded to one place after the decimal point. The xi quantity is 24.5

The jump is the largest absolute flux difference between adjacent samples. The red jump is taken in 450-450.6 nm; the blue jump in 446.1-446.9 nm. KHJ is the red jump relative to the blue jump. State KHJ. 0.94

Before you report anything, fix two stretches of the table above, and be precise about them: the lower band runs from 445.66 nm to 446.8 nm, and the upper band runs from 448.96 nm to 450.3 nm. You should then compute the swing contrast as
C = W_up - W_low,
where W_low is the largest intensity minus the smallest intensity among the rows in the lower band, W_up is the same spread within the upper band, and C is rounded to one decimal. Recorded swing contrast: 0.3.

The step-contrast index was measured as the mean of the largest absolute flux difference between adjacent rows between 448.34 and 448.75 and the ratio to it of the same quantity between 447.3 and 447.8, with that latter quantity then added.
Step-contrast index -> 2.5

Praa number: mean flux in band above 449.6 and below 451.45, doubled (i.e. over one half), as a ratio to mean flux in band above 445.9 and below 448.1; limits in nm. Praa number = 2.085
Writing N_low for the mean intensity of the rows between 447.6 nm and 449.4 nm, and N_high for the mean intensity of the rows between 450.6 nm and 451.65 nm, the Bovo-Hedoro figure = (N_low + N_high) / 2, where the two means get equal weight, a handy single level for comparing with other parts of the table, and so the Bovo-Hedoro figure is 10.1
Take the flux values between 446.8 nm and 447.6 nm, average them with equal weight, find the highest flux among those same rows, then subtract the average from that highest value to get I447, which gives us 1.09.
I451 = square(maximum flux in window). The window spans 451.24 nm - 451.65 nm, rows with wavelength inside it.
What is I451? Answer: 117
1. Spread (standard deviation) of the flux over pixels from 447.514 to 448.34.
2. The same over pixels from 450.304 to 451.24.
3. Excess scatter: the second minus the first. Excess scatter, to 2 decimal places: -0.01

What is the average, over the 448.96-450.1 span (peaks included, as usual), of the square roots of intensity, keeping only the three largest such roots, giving 3.22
